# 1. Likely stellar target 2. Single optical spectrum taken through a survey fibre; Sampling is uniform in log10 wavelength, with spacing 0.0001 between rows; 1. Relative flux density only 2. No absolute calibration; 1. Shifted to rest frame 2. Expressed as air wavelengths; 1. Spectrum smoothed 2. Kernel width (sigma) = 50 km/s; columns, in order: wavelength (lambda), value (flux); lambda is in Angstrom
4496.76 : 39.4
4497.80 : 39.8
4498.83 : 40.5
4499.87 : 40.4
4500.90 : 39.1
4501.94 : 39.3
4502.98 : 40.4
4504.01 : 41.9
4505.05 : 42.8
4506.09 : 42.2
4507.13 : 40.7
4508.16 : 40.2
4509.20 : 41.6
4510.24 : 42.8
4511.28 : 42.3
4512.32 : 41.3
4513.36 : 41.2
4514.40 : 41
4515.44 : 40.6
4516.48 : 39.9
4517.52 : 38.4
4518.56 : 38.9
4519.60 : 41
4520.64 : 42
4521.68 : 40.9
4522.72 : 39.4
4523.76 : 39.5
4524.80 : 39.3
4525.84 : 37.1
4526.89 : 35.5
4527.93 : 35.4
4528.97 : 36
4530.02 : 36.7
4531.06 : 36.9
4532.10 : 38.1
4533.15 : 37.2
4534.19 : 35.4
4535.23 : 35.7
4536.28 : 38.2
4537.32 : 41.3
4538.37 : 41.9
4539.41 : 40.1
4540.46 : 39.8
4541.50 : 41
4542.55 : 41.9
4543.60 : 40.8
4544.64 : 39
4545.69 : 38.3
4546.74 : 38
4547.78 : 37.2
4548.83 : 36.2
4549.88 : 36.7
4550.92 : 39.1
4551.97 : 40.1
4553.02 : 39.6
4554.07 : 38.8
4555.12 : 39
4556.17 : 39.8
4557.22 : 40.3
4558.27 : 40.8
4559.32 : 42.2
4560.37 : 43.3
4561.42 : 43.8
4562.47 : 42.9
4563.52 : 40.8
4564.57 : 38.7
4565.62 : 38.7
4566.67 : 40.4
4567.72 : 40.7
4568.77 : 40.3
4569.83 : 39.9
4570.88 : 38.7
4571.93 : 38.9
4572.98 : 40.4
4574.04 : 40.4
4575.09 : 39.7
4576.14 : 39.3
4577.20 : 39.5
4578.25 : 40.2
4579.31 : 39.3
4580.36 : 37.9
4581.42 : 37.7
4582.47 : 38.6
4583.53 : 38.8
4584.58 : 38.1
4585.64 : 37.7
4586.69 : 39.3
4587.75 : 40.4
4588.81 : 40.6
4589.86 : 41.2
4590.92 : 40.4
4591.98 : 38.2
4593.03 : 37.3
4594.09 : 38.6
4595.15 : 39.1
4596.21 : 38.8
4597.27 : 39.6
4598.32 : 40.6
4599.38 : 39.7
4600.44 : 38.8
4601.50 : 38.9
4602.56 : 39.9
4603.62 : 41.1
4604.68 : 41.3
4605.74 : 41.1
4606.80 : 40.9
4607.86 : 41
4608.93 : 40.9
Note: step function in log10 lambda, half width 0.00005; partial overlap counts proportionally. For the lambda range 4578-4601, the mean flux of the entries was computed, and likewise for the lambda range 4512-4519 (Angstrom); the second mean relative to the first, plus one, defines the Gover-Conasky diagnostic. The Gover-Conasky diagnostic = 2.03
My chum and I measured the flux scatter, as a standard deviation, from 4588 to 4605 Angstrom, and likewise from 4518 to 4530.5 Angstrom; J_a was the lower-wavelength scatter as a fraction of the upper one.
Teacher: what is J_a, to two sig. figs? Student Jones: 1.9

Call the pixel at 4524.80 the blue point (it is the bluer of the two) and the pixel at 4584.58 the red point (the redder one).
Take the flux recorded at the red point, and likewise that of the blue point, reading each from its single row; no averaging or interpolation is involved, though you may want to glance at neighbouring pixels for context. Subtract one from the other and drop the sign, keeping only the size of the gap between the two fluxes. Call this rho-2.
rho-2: 1.2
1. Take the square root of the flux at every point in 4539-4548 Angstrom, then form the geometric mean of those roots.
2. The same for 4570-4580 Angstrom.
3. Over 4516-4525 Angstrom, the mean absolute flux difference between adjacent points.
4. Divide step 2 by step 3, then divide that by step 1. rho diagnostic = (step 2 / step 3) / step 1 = 1.00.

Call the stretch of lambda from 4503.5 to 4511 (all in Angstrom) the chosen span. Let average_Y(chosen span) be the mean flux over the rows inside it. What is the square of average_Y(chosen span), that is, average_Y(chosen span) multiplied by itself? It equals 1742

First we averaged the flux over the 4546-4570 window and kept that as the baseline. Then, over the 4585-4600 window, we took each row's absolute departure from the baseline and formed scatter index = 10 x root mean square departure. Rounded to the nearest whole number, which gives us 12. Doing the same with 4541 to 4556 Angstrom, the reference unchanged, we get 18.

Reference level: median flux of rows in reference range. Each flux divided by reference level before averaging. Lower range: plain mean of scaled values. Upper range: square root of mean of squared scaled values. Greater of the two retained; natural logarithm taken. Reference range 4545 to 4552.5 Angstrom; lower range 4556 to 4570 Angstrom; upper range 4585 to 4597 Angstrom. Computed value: 0.07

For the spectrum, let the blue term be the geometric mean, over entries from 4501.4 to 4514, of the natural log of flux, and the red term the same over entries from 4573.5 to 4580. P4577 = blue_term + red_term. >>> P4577 7.40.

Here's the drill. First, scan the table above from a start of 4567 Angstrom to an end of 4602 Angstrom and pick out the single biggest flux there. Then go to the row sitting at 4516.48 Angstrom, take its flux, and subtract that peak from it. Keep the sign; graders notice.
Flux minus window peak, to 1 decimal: -1.3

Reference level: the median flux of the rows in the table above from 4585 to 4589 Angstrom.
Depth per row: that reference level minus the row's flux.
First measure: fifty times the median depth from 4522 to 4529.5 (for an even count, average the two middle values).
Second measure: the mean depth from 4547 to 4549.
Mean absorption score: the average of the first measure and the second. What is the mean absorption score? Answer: 70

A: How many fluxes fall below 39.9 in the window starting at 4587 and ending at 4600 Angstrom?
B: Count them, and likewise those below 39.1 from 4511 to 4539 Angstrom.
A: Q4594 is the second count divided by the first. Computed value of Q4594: 1.9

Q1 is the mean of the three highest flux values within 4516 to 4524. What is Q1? 41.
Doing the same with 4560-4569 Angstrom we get 43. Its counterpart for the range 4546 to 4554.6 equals 40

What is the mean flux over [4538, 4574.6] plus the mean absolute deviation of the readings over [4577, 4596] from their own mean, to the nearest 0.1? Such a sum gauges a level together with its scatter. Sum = 40.9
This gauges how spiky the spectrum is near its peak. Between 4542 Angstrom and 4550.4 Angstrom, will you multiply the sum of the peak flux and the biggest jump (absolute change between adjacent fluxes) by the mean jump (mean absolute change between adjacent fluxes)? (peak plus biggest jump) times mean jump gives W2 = 39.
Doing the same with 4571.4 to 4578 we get 23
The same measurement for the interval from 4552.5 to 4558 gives 24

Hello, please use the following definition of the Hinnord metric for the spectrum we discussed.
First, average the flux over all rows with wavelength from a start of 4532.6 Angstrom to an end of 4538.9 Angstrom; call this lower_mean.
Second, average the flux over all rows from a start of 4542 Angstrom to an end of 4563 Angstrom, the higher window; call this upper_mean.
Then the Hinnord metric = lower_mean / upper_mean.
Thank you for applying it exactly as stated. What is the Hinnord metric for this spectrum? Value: 0.96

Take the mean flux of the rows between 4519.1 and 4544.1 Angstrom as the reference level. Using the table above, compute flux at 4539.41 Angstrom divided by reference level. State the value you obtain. 1.03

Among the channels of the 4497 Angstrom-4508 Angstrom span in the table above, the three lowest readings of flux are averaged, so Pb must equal 39.4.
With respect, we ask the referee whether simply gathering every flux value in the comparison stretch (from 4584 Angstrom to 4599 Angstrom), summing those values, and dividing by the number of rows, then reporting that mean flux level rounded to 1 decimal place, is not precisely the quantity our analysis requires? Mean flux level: 39.3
